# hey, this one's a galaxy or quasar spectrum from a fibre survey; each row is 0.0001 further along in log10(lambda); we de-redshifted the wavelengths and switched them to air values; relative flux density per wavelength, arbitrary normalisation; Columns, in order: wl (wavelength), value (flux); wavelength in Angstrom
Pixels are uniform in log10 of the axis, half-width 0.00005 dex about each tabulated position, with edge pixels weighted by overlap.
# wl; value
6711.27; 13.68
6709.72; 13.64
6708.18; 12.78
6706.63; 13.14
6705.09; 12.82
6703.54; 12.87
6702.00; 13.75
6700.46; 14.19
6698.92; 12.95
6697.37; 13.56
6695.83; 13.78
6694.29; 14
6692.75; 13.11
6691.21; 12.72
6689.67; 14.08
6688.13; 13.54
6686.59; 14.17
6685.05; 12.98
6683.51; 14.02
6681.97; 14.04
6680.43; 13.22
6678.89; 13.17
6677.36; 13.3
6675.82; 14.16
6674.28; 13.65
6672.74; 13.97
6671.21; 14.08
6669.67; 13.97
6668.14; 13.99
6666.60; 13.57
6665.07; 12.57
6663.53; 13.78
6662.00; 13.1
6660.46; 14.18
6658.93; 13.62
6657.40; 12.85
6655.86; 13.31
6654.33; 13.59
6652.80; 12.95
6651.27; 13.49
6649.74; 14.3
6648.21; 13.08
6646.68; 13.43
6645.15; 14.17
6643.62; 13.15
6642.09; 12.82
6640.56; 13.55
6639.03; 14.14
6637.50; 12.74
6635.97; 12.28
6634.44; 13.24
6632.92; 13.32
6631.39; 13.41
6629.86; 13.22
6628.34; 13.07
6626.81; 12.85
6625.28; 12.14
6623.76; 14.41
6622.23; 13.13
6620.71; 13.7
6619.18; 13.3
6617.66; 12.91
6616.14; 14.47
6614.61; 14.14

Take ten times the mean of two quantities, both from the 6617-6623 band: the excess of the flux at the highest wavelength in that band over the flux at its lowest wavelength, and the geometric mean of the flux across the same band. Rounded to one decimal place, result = 67.4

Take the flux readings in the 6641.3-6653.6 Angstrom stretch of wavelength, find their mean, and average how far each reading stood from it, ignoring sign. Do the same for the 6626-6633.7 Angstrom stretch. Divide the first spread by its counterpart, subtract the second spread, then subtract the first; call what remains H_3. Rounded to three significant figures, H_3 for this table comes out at 1.88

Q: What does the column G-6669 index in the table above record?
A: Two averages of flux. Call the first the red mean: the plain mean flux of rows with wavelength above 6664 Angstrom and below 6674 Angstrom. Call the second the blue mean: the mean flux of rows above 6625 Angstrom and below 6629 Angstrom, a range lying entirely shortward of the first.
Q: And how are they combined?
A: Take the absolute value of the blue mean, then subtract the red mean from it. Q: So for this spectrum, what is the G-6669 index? -1.0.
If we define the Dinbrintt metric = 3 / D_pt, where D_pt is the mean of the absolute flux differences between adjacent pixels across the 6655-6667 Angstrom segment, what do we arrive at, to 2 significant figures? 3.6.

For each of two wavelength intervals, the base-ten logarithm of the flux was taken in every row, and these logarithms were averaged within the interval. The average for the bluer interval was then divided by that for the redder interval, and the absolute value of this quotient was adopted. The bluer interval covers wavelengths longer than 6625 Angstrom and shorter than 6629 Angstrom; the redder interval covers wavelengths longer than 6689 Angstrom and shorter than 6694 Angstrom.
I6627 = 0.98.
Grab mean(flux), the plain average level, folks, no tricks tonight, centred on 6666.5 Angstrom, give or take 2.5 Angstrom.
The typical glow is 13.4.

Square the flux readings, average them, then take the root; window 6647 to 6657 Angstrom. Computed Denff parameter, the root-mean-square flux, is 13.46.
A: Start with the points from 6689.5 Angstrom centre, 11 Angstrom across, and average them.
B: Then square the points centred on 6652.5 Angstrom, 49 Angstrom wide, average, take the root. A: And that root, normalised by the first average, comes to 1.00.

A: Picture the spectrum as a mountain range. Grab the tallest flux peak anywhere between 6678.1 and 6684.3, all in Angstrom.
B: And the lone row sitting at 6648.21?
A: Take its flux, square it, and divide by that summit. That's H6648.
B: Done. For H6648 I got 12.2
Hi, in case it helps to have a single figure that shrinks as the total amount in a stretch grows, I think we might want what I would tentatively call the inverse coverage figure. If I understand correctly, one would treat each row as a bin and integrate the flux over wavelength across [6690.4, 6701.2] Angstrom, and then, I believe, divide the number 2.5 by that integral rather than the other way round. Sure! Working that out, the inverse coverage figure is 0.0172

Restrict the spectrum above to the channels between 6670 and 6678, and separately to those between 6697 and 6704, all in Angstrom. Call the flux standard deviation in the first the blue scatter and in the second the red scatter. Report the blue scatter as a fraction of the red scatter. 0.64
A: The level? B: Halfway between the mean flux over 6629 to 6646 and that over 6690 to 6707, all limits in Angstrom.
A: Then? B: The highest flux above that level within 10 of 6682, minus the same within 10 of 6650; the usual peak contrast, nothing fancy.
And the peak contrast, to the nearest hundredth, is -0.13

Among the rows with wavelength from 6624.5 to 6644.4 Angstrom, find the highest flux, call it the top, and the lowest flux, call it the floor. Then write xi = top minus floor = 2.0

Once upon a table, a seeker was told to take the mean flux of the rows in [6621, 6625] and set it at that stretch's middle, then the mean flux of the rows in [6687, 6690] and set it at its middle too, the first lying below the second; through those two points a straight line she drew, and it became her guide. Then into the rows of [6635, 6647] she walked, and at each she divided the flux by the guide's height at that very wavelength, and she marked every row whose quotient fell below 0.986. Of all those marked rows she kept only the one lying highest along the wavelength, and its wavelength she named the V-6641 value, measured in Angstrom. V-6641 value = 6646.68 Angstrom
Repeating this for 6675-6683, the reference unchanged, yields 6680.43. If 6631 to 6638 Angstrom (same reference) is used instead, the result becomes 6637.50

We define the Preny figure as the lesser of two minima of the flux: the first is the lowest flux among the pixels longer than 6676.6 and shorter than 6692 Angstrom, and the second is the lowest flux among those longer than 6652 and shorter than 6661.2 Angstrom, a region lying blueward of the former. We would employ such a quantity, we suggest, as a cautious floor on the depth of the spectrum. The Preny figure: 12.7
